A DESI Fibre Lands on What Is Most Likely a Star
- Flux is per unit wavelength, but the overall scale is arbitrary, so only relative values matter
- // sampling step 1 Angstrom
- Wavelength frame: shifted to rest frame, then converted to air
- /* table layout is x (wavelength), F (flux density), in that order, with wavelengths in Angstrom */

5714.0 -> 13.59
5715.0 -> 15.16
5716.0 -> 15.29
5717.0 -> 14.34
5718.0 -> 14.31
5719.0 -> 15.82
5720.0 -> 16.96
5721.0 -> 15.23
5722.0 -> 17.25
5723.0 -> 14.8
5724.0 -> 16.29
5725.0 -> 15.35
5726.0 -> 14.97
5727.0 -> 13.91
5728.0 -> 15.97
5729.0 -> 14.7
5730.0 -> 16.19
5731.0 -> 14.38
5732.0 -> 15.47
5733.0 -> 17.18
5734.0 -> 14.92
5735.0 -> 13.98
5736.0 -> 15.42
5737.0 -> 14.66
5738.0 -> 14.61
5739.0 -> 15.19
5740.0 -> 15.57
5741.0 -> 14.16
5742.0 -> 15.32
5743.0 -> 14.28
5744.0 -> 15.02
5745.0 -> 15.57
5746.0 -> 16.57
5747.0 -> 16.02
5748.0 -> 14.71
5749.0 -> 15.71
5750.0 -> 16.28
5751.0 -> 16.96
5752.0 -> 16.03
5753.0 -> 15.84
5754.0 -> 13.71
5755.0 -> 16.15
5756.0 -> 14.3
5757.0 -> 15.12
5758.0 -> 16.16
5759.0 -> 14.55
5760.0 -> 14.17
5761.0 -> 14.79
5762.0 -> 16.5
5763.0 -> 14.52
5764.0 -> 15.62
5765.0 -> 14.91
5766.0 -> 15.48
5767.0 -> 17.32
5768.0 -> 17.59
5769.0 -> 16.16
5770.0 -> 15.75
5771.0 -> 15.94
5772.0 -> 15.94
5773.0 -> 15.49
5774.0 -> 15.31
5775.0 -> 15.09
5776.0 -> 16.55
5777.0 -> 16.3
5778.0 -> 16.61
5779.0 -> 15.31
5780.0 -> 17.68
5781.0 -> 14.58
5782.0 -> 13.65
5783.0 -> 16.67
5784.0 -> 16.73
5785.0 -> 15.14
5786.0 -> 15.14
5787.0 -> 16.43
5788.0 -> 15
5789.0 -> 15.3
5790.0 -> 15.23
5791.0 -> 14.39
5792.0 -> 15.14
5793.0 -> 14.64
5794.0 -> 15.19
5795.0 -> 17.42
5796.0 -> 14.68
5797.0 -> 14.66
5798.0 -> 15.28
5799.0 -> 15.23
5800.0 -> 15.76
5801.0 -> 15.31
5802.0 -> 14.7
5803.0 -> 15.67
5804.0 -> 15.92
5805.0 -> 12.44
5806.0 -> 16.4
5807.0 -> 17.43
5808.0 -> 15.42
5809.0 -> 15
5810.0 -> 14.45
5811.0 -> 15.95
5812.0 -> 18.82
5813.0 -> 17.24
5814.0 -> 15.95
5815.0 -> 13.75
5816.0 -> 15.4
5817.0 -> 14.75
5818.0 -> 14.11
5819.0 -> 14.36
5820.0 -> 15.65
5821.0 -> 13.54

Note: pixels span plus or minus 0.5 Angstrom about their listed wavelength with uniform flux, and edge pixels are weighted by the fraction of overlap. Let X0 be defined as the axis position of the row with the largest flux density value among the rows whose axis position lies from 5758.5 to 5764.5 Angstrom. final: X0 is 5762.0 Angstrom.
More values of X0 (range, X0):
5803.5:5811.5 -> 5807.0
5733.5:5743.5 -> 5740.0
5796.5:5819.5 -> 5812.0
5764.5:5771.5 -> 5768.0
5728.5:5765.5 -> 5733.0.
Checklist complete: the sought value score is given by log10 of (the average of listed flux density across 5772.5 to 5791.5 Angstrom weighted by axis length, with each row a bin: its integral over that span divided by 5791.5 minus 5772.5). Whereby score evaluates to 1.19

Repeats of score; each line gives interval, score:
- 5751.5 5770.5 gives 1.19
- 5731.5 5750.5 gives 1.18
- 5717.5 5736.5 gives 1.19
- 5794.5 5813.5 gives 1.20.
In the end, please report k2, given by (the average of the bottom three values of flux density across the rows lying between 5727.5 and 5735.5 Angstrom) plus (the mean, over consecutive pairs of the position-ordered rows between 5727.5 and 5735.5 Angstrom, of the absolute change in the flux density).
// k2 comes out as 15.9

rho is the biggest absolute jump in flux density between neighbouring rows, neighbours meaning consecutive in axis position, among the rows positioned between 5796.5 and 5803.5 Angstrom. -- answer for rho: 1.0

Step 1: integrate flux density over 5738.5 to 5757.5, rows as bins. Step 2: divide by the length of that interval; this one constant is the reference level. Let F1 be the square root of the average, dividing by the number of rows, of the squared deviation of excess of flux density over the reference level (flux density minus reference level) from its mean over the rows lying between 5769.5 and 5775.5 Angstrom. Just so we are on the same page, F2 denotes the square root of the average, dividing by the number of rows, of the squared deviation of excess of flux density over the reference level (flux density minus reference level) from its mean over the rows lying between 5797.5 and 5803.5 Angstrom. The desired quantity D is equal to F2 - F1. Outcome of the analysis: 0.0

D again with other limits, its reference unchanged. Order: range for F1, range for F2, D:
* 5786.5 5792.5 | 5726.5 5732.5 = 0.2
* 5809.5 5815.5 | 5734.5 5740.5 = -1.1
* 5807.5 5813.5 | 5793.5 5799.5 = -0.5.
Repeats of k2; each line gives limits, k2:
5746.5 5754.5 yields 15.7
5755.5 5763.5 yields 15.5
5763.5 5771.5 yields 16.1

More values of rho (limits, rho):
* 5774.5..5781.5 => 3.1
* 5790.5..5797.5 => 2.7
